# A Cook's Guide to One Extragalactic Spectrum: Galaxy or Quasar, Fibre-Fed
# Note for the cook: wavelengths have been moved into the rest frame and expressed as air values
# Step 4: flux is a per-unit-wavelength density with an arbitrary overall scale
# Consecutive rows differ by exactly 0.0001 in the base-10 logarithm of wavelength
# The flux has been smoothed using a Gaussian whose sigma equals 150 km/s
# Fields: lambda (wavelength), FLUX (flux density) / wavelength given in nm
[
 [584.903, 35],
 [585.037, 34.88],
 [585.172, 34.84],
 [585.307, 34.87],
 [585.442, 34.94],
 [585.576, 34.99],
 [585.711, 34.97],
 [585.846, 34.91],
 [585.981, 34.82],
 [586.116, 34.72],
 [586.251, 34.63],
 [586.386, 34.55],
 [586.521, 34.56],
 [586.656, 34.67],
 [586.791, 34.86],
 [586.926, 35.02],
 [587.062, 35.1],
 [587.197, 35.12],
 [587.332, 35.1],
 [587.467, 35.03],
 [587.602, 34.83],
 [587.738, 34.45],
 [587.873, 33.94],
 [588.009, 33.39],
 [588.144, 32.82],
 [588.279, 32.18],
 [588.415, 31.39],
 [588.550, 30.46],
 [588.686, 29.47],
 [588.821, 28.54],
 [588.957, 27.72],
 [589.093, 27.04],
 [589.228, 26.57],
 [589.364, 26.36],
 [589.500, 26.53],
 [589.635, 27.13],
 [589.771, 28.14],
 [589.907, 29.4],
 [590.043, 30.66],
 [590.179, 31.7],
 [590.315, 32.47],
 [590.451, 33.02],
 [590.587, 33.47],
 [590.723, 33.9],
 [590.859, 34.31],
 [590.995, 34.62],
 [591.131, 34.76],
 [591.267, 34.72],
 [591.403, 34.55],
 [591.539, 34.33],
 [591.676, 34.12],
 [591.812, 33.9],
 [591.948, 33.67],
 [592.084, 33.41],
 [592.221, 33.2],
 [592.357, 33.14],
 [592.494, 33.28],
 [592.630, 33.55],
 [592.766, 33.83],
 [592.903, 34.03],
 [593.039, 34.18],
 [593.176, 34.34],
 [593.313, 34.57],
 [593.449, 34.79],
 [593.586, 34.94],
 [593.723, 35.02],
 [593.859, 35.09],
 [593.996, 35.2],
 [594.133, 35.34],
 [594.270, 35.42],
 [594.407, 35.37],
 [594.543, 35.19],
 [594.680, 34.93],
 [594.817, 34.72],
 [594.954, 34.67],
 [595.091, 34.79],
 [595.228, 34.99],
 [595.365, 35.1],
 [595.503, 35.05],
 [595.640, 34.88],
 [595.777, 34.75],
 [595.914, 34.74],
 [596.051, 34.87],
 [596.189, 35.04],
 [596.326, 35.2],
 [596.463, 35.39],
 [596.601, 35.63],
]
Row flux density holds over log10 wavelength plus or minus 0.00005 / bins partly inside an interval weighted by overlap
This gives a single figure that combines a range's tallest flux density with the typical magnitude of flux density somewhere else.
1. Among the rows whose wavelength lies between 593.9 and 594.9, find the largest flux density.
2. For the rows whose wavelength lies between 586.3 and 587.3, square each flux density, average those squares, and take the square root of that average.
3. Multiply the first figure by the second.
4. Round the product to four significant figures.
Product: 1234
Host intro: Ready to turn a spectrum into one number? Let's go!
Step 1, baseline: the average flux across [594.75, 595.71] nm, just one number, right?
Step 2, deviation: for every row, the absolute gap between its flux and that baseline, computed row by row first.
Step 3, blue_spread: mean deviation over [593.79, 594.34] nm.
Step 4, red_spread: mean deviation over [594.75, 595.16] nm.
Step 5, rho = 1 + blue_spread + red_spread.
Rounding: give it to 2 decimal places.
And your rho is 1.54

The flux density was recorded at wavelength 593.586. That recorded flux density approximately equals 34.94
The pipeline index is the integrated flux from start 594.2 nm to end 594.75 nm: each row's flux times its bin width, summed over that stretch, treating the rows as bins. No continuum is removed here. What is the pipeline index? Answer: 19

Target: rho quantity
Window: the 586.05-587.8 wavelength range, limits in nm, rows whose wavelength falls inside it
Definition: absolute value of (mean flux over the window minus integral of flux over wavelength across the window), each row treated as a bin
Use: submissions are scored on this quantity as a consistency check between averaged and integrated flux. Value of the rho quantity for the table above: 26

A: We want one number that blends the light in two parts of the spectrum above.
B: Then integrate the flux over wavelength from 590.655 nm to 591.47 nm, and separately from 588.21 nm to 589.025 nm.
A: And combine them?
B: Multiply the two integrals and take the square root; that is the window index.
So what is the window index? 26.2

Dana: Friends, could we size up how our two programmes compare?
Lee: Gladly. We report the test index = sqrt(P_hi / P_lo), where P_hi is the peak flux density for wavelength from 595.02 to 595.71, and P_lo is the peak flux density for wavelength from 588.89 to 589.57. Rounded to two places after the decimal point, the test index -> 1.13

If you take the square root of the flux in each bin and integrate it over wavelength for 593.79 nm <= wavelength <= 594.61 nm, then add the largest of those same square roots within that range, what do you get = 10.83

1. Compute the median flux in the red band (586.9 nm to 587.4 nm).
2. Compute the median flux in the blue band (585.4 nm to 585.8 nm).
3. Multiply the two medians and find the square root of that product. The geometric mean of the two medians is 35.0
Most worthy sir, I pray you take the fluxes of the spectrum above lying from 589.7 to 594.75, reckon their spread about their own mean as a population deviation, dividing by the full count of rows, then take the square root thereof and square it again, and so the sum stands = 1.6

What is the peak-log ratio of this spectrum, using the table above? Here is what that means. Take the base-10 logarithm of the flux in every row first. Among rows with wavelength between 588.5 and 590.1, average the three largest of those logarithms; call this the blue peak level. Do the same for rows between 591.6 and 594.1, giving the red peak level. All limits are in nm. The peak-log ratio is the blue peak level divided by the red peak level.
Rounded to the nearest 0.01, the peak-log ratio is 0.96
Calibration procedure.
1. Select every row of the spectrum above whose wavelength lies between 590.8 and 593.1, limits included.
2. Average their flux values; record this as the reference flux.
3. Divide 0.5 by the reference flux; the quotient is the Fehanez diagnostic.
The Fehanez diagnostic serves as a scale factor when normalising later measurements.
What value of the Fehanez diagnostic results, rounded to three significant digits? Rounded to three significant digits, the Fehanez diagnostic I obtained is 0.0147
